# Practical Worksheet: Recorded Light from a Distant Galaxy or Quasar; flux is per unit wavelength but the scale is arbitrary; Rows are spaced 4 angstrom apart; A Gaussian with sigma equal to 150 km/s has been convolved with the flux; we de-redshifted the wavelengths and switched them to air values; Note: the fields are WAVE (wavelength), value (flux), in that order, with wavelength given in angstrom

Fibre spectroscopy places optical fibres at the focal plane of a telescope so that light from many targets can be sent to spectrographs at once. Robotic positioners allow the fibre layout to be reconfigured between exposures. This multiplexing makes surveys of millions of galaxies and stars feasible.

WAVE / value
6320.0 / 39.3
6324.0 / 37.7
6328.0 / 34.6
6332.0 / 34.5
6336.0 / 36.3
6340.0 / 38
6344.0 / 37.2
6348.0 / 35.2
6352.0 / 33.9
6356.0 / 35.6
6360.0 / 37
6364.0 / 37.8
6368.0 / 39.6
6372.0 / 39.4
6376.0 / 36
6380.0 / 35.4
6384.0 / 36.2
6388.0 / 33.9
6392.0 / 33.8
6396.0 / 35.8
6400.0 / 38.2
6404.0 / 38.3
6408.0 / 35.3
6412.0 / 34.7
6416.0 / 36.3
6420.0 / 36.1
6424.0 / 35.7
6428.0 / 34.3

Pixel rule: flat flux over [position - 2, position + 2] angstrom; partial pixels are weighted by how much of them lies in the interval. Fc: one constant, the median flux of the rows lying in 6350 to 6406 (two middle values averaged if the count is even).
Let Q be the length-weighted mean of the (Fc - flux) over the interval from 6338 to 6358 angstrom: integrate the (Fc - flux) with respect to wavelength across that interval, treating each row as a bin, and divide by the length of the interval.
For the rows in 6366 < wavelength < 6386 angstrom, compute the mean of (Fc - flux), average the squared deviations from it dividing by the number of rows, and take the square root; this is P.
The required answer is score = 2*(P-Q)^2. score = 5.6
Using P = 1.80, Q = 0.12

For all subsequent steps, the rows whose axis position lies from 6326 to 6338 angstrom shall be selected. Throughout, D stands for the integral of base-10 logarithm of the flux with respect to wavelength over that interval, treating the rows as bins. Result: 19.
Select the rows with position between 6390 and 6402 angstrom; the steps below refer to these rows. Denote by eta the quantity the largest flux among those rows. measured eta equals 38.2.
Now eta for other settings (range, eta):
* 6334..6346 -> 38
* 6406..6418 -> 36.3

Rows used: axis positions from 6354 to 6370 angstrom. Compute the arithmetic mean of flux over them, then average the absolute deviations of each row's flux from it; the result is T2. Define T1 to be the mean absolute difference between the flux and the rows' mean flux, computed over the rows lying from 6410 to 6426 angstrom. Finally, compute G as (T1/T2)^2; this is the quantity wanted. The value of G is 0.2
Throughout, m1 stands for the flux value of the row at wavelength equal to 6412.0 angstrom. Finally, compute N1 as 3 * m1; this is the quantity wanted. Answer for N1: 104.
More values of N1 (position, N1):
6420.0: 108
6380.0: 106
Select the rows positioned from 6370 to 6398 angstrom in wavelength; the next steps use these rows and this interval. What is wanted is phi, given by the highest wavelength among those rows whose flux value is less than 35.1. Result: 6392.0 angstrom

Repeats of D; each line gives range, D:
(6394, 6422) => 44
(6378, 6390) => 19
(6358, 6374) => 25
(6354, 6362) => 12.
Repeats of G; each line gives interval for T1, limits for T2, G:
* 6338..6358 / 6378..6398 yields 1.9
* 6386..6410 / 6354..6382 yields 1.2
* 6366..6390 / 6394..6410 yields 1.8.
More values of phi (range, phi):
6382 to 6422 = 6412.0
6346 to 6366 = 6352.0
